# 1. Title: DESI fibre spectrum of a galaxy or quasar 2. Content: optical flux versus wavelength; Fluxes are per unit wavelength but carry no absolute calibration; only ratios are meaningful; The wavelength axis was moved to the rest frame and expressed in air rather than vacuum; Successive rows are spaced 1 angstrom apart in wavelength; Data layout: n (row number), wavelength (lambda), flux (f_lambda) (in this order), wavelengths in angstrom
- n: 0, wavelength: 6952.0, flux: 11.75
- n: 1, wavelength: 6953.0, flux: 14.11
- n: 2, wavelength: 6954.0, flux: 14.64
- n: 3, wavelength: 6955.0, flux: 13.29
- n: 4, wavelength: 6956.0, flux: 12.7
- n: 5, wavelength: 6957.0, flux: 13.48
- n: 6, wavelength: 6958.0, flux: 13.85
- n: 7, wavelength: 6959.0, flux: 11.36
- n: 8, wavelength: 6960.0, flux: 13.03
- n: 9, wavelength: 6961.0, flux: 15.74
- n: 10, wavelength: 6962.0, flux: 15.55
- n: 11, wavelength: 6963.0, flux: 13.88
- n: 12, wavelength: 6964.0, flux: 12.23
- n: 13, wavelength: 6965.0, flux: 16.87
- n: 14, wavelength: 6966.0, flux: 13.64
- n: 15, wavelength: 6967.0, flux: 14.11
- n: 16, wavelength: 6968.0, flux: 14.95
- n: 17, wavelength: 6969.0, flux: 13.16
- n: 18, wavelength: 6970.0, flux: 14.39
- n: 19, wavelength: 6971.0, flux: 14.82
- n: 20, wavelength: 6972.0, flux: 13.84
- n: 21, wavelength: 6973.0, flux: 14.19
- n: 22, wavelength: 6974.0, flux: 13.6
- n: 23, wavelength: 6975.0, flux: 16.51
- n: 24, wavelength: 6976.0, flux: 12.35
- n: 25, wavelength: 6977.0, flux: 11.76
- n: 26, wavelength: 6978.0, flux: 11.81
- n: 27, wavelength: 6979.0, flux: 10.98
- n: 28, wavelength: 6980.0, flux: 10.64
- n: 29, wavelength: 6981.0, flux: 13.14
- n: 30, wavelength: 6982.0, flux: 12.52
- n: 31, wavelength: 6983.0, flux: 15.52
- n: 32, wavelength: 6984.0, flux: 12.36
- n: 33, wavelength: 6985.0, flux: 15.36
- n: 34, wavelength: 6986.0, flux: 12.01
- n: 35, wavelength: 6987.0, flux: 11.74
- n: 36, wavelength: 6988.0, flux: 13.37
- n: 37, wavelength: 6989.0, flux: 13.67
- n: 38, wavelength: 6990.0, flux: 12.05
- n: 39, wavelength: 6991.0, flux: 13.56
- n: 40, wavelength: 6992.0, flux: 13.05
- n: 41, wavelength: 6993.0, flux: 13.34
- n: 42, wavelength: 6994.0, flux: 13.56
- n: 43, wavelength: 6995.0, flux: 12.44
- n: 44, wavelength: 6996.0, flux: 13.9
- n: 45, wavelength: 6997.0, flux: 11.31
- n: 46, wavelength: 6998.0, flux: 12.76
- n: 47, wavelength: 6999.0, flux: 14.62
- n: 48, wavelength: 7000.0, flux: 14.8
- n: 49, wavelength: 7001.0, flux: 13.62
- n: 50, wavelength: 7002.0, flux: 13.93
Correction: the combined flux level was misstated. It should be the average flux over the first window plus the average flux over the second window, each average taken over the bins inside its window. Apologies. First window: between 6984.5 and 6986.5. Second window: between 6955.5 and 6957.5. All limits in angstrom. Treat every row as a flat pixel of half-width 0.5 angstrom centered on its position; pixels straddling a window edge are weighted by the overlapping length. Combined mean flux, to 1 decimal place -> 26.8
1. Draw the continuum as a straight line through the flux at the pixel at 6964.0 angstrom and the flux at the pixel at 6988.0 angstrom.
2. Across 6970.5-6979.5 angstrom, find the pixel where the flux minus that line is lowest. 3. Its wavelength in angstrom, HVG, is 6979.0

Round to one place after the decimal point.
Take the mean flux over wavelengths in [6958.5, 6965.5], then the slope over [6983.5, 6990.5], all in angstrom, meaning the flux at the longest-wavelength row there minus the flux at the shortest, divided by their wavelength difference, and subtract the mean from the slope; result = -14.1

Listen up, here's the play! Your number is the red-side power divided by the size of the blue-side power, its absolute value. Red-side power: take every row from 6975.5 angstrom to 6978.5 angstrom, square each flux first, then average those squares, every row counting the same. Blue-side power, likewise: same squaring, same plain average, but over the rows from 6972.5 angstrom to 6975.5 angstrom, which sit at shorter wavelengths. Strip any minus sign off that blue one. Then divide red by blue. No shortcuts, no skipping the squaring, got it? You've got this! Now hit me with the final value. 0.65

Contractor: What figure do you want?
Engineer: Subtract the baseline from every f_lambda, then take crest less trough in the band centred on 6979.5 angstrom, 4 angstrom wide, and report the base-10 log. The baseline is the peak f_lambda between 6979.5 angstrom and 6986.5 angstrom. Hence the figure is 0.40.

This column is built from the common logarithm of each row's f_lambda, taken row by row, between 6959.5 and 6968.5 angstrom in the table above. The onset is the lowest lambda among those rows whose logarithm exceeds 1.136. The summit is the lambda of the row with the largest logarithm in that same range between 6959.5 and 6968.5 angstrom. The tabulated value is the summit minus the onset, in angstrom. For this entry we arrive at 4 angstrom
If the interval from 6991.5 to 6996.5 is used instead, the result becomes 0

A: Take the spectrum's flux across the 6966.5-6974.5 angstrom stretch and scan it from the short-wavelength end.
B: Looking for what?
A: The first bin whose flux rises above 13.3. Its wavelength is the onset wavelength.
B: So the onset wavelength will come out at 6967.0 angstrom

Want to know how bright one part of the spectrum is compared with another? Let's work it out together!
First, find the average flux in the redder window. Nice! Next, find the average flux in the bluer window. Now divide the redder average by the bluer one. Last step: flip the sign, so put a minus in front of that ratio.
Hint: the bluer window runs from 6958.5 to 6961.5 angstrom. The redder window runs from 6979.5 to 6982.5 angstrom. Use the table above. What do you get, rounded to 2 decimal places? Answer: -0.90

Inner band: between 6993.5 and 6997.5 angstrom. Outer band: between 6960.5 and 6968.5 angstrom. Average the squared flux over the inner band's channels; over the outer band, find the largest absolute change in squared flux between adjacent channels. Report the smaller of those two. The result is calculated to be 135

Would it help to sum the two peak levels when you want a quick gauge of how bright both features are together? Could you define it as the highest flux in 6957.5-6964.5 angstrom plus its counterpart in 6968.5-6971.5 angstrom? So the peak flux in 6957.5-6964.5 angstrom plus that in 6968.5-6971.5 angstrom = 30.6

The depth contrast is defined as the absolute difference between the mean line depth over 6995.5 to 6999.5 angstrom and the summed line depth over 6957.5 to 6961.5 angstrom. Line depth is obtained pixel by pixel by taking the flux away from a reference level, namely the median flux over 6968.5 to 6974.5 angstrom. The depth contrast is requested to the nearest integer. 1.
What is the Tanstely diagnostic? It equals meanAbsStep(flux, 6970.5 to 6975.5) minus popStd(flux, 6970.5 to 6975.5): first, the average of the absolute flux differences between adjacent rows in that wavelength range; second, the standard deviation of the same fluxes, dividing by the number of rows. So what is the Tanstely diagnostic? 0.16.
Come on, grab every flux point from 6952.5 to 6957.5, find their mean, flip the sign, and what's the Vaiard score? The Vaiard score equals -13.6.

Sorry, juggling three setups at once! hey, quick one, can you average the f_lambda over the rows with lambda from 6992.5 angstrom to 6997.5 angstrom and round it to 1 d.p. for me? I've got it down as 12.9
